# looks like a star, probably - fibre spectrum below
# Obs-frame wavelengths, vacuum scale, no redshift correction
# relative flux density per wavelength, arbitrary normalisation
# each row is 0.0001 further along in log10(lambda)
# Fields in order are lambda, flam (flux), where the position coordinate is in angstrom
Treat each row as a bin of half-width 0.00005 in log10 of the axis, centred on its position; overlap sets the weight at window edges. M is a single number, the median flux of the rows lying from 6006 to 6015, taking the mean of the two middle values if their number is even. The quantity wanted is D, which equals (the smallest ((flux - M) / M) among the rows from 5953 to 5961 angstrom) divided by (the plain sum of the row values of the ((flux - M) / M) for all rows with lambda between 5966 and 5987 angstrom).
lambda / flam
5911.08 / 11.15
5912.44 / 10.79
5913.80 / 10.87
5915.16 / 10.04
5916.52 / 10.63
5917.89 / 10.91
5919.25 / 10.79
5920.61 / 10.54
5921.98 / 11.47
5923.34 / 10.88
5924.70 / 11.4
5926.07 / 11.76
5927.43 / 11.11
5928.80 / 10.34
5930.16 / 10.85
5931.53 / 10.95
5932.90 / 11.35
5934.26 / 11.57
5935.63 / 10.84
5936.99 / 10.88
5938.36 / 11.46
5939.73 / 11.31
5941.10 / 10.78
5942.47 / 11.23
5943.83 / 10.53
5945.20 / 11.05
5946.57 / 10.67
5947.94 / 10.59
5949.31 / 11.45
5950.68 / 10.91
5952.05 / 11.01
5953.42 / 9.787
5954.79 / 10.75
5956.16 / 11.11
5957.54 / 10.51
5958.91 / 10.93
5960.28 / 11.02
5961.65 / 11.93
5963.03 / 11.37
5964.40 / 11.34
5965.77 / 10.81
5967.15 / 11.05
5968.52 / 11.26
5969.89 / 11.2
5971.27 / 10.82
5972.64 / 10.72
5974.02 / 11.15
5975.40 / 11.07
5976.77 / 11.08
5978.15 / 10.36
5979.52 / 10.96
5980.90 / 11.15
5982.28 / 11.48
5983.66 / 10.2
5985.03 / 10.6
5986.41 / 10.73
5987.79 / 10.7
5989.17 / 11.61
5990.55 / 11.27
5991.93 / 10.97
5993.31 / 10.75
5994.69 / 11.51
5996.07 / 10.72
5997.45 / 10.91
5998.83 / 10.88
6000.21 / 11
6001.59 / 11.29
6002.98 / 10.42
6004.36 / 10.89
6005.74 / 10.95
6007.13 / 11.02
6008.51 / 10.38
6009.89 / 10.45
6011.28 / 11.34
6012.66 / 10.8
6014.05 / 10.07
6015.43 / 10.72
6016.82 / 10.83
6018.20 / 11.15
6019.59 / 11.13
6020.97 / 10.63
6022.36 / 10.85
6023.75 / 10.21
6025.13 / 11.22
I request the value -0.19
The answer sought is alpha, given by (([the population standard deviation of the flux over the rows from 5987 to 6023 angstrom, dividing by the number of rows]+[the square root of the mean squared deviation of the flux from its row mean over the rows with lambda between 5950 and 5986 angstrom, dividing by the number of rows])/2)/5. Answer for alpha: 0.077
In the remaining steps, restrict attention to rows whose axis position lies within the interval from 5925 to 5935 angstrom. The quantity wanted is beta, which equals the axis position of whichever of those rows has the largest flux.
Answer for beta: 5926.07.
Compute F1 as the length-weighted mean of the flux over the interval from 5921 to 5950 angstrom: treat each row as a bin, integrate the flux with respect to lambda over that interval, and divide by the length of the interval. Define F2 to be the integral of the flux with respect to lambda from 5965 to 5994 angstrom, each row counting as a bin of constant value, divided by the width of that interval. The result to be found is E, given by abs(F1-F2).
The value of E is 0.11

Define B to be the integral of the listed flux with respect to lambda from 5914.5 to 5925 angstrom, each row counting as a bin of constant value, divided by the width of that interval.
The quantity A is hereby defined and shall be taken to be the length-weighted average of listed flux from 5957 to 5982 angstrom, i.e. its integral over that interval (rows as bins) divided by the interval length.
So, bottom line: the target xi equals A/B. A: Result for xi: 1.02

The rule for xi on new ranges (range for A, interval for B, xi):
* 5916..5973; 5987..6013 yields 1.01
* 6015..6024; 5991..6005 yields 0.99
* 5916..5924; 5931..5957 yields 0.99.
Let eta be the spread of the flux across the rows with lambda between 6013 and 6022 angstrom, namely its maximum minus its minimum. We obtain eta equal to 1.1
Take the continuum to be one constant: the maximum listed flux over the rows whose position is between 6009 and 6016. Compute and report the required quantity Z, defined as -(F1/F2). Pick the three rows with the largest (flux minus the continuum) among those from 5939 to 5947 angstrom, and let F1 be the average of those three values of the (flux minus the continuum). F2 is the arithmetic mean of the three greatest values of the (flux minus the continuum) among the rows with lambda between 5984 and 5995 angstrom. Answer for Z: 1.2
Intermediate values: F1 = -0.14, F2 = 0.12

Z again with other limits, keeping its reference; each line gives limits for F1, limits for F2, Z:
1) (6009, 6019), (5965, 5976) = -1.7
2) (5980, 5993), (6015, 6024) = 0.4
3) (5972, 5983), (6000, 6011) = -0.3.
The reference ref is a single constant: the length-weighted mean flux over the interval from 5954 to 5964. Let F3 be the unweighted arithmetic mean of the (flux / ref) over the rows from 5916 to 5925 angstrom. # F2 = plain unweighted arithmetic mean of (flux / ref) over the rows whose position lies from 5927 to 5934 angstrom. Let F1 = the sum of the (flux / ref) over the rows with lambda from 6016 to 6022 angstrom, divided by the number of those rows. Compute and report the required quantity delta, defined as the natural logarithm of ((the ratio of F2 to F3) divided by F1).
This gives 0.01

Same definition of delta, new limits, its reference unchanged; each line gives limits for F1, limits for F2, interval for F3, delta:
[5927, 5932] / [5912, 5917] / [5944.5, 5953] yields -0.01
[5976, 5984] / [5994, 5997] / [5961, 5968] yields 0.00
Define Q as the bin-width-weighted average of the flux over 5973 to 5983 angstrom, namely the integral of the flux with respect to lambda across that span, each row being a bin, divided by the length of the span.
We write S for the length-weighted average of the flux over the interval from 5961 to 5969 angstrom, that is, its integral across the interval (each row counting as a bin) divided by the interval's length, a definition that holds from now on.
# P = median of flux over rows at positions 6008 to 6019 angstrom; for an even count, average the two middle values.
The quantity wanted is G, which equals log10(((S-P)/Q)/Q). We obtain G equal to -2.36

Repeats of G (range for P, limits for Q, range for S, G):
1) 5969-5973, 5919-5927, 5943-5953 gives -3.39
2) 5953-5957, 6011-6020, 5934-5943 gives -2.50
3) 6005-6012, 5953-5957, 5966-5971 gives -2.87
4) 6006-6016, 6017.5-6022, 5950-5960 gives -4.26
